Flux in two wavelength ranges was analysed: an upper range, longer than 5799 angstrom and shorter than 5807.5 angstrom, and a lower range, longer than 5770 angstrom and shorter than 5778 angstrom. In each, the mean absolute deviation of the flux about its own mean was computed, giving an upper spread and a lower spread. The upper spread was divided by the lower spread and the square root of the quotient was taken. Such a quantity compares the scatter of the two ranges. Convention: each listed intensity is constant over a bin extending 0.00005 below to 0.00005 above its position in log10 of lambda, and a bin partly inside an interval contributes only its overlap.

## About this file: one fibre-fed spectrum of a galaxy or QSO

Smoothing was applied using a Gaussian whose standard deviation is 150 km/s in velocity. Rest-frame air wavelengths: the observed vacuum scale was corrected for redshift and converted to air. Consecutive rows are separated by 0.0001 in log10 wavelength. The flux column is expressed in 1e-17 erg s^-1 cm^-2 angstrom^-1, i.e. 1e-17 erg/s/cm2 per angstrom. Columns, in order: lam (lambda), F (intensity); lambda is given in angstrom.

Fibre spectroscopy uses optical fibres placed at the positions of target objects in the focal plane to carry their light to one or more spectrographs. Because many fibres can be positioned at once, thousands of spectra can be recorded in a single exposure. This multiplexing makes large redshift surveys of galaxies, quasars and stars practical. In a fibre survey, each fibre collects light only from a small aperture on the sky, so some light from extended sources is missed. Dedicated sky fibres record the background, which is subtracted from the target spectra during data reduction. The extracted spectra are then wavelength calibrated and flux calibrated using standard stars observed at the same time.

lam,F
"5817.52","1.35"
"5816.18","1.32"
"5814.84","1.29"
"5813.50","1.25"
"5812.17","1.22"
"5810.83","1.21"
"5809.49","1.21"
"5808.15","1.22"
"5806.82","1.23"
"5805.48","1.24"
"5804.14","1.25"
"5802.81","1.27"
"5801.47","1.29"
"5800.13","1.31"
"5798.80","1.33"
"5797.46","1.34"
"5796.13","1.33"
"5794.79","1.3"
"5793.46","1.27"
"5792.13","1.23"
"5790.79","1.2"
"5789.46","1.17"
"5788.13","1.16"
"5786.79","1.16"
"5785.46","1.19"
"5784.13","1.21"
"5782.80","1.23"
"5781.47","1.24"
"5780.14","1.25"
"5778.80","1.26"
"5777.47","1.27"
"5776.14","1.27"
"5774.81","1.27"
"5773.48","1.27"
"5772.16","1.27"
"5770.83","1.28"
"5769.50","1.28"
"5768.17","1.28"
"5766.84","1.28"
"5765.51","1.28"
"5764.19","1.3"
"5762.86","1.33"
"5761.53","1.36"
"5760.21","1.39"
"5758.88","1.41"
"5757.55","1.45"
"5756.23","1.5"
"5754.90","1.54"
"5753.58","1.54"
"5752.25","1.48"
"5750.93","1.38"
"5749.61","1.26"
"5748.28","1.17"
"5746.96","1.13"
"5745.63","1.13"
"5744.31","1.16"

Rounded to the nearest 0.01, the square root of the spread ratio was 3.00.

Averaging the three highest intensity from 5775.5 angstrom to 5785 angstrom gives 1.27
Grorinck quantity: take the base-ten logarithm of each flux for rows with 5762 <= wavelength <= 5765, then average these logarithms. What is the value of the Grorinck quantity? 0.119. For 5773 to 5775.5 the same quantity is 0.104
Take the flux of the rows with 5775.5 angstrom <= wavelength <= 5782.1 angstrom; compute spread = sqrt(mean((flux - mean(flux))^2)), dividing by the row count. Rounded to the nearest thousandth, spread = 0.012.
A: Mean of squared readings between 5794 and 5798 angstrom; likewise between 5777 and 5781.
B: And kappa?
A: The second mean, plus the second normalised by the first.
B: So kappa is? 2.49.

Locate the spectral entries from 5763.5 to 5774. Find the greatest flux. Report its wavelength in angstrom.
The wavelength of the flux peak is 5764.19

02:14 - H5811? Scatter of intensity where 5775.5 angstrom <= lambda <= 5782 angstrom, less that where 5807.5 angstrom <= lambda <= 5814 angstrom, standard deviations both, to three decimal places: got -0.003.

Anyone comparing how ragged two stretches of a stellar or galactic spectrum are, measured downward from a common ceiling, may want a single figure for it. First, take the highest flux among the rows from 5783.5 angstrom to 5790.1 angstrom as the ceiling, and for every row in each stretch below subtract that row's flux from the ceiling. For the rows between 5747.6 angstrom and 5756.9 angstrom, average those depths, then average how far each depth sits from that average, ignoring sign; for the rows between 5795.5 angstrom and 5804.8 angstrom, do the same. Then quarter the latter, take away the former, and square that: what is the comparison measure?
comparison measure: 0.013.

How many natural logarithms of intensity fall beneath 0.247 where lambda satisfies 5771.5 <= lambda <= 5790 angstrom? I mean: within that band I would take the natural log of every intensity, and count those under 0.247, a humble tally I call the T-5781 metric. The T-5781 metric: 14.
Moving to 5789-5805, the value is 6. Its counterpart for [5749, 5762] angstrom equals 1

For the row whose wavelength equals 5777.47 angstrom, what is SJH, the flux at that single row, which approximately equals 1.27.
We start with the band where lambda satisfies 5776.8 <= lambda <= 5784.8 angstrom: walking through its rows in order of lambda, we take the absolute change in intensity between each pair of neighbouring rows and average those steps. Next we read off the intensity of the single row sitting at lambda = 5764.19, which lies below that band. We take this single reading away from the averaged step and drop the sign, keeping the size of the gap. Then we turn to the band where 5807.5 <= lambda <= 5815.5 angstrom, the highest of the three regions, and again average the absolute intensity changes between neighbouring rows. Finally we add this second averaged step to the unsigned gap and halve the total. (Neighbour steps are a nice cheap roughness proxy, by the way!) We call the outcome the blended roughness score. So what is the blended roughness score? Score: 0.653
